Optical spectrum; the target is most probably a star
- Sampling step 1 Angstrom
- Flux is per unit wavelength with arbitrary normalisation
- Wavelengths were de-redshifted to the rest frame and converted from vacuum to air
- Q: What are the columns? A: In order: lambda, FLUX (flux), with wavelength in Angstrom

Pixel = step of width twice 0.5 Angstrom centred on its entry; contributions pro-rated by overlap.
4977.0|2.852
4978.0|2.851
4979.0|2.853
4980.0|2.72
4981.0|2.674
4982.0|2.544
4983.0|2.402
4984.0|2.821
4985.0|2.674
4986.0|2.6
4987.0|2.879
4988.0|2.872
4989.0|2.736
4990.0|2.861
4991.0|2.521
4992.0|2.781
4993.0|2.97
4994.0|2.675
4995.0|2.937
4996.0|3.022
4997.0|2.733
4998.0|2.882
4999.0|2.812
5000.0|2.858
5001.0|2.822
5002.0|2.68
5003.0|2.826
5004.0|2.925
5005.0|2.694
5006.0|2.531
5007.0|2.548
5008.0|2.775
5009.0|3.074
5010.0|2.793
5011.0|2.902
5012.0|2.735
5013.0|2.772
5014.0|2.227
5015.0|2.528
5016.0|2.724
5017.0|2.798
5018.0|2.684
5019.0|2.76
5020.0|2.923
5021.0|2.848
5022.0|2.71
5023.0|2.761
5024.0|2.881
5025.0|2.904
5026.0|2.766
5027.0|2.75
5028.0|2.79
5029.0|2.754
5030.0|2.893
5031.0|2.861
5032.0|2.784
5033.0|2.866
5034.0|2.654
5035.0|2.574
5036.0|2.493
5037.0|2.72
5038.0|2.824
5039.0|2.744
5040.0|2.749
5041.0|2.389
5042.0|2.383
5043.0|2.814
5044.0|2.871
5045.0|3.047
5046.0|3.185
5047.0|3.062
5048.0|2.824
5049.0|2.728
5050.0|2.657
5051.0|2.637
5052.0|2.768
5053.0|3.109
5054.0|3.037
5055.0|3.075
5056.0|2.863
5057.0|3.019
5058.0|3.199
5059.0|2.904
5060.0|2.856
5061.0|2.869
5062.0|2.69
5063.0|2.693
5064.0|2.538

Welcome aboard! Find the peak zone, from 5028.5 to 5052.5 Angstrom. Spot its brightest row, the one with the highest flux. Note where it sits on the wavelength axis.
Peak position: 5046.0 Angstrom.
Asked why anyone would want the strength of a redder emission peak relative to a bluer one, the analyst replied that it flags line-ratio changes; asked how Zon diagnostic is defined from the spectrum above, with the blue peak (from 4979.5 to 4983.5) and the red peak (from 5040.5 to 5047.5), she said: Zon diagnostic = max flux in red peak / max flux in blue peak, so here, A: 1.17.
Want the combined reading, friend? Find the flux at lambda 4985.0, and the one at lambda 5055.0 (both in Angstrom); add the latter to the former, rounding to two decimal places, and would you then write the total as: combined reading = 5.75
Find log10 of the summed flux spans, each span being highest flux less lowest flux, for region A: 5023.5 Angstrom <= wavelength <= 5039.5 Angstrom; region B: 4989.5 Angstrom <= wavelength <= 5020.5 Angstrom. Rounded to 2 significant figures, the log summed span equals 0.10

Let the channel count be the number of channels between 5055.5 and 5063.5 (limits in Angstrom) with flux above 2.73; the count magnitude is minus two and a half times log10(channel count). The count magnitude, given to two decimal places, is -1.95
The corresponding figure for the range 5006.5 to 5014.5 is -1.95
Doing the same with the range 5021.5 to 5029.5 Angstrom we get -2.11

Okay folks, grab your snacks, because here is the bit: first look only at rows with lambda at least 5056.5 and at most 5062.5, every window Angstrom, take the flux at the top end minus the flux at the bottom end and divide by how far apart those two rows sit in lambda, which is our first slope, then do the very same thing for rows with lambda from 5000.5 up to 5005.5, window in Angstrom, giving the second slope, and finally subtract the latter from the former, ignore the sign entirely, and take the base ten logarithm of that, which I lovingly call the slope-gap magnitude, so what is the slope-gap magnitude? -1.5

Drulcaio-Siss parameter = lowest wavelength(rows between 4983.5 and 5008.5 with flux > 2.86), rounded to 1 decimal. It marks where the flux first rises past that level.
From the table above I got 4987.0 Angstrom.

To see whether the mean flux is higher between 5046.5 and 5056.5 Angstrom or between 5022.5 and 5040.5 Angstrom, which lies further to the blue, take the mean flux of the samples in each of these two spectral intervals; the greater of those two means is 2.88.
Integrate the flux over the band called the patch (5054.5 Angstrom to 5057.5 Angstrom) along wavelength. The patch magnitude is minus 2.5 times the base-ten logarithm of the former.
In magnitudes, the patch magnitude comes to -2.38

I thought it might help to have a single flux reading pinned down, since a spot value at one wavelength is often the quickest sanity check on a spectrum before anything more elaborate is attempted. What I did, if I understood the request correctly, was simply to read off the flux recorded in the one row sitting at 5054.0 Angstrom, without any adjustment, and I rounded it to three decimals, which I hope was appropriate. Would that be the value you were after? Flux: 3.037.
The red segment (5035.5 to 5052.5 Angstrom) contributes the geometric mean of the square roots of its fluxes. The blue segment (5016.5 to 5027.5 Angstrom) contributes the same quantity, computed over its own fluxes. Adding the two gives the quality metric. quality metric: 3.33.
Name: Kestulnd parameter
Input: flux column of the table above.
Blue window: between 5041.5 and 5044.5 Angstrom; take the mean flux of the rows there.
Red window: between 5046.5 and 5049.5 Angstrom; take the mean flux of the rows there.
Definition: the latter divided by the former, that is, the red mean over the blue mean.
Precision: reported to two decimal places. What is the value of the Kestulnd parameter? 1.07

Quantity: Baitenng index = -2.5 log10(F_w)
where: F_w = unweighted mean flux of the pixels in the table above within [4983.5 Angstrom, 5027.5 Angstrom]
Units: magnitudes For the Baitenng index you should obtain -1.11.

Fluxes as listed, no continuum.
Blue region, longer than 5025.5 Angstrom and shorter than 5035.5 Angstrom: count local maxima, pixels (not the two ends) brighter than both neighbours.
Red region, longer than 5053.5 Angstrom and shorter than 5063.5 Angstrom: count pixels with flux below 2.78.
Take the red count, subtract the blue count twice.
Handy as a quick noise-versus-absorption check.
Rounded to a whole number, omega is -4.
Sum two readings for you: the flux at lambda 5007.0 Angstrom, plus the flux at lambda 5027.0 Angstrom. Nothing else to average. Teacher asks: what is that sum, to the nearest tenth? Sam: 5.3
